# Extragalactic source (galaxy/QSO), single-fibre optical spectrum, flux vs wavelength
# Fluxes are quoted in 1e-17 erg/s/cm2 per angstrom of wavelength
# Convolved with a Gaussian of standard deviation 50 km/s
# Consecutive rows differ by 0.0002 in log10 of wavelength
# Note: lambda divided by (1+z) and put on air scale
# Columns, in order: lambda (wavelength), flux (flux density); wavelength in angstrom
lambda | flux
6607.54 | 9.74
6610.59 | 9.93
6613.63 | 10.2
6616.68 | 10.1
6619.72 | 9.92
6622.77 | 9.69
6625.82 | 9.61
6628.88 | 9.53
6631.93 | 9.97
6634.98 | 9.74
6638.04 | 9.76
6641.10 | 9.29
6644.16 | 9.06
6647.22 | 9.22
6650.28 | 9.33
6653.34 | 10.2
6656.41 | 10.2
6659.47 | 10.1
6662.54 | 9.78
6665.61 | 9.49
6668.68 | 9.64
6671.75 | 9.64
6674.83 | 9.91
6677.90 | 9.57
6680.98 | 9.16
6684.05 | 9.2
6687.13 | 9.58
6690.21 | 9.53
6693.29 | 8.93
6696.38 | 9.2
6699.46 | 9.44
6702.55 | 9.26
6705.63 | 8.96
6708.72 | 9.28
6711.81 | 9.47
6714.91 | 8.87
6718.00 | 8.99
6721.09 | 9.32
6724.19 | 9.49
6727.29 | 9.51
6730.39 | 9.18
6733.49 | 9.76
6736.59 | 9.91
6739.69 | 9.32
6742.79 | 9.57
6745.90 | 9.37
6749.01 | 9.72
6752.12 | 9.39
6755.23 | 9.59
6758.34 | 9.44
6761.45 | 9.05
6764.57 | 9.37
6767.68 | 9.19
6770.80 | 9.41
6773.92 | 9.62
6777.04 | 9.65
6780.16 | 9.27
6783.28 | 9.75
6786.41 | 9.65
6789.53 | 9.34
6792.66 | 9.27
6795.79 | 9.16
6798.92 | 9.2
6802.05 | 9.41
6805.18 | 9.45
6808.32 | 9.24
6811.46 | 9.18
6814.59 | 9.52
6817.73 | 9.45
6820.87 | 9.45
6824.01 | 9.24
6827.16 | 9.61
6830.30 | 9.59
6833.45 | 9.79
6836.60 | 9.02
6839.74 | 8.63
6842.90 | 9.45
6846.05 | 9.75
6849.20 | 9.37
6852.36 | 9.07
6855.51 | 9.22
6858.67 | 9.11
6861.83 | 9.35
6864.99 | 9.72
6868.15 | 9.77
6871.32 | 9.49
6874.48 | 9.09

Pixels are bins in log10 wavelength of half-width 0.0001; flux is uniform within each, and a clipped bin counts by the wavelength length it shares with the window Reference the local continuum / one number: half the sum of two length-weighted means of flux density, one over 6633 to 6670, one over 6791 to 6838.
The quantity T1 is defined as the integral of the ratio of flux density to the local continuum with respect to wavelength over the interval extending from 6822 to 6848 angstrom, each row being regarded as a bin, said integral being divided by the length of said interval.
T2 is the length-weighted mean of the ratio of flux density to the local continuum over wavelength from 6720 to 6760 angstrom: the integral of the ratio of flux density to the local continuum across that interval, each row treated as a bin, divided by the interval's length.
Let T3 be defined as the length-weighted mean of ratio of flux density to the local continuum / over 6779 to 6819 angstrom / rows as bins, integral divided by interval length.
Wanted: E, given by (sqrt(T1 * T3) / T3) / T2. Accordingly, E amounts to 1.00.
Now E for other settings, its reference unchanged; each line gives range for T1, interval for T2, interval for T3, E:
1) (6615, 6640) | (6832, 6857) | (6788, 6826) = 1.05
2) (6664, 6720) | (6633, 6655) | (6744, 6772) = 1.00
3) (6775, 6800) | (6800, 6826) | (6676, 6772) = 1.02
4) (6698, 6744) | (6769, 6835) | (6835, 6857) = 1.02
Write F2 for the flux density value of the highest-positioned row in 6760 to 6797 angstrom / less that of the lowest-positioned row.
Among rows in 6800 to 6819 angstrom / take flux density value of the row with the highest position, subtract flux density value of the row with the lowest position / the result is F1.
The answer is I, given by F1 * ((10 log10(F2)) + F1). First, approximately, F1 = 0.0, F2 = 0.11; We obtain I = 0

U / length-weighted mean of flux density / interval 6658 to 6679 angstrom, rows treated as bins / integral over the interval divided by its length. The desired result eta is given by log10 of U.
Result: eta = 0.988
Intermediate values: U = 9.73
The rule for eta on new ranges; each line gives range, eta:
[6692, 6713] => 0.965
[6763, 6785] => 0.976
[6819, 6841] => 0.971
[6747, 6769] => 0.973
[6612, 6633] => 0.994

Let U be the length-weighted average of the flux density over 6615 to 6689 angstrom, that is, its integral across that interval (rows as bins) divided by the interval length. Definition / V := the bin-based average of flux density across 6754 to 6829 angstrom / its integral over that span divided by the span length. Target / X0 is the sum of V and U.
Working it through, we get 19.05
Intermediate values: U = 9.65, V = 9.40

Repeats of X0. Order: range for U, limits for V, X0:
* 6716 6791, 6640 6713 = 18.93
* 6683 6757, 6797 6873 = 18.75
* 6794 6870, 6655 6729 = 18.80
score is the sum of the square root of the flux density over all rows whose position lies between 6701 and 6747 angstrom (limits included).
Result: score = 45.9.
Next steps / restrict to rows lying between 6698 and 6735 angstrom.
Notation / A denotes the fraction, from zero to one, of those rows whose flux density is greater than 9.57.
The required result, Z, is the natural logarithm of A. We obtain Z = -2.5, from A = 0.08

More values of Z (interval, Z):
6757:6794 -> -1.1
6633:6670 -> -0.5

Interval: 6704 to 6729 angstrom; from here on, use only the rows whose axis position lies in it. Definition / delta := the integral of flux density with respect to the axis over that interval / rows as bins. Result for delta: 231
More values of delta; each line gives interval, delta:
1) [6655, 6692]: 357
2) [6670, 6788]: 1110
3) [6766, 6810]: 414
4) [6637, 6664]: 261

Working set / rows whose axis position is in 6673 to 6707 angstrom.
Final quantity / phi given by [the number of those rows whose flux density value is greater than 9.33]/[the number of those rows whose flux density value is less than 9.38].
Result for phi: 0.8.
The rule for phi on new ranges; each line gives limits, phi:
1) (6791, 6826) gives 0.8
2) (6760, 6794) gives 1.2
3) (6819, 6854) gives 1.4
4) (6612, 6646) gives 4.5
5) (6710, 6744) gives 1.2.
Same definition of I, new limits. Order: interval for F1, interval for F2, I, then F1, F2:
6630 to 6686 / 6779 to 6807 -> 6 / -0.8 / 0.18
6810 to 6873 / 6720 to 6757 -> -2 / 0.3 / 0.27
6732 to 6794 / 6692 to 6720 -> 6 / -0.5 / 0.06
